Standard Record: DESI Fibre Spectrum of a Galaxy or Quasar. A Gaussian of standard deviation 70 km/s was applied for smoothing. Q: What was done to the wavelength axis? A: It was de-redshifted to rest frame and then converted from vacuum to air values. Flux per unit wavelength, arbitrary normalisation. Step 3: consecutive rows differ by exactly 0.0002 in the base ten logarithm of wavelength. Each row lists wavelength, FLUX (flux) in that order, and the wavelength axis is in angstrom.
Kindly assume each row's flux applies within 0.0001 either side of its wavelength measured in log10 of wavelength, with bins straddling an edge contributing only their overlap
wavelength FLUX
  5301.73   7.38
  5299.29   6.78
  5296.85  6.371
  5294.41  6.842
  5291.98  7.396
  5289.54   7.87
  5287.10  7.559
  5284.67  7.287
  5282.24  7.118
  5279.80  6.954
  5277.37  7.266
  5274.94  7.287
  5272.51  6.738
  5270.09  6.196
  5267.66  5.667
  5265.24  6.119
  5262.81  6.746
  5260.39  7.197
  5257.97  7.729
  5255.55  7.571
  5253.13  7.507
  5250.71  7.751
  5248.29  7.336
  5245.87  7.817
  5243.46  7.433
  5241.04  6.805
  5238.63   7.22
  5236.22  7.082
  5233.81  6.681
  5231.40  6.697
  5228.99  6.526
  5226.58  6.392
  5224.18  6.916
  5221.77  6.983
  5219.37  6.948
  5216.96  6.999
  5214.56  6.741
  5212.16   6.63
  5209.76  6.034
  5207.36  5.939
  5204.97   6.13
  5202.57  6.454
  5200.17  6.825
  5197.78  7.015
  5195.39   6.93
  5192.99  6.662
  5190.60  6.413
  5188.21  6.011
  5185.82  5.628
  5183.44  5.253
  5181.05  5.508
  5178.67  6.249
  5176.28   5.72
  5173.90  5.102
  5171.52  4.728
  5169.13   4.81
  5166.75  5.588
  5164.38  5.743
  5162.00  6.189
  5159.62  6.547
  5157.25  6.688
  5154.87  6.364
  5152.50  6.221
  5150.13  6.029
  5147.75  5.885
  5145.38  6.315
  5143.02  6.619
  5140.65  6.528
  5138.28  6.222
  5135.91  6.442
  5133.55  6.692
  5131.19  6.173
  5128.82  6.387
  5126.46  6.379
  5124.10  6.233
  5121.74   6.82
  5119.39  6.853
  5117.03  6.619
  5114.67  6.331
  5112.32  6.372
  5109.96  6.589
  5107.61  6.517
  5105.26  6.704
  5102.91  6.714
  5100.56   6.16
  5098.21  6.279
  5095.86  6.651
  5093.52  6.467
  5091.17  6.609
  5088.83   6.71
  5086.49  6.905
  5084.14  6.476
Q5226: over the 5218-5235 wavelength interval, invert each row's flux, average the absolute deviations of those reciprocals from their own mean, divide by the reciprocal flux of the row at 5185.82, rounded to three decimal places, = 0.023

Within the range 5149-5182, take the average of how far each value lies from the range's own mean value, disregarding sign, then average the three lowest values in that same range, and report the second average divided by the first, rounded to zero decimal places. 10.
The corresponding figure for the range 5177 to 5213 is 13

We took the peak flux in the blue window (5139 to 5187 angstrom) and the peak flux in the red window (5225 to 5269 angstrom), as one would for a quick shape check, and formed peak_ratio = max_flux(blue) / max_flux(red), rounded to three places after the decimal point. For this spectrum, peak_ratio 0.856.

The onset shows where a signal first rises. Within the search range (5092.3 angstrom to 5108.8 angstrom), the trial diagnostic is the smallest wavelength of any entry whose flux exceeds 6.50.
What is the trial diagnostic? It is 5095.86 angstrom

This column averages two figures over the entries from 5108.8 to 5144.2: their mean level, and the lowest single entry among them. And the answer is 6.33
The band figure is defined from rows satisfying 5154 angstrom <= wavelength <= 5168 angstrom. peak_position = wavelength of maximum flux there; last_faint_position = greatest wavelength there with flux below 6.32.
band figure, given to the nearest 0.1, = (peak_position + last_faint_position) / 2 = 5162.0 angstrom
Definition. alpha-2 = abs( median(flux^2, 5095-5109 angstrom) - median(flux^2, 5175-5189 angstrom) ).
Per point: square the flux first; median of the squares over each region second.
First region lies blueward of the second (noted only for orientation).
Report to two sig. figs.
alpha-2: 11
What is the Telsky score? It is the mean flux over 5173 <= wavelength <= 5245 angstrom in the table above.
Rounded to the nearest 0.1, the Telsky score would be 6.5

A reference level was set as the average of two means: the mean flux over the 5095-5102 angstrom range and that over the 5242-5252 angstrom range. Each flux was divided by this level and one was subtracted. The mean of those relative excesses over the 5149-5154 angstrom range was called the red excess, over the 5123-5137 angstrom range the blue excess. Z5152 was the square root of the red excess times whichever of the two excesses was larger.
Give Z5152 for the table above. 0.10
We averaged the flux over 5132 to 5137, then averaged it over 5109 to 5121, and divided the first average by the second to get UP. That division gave 1.00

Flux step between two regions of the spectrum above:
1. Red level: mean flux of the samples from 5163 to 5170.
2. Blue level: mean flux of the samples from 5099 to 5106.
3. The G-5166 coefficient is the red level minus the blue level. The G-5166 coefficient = -1.1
